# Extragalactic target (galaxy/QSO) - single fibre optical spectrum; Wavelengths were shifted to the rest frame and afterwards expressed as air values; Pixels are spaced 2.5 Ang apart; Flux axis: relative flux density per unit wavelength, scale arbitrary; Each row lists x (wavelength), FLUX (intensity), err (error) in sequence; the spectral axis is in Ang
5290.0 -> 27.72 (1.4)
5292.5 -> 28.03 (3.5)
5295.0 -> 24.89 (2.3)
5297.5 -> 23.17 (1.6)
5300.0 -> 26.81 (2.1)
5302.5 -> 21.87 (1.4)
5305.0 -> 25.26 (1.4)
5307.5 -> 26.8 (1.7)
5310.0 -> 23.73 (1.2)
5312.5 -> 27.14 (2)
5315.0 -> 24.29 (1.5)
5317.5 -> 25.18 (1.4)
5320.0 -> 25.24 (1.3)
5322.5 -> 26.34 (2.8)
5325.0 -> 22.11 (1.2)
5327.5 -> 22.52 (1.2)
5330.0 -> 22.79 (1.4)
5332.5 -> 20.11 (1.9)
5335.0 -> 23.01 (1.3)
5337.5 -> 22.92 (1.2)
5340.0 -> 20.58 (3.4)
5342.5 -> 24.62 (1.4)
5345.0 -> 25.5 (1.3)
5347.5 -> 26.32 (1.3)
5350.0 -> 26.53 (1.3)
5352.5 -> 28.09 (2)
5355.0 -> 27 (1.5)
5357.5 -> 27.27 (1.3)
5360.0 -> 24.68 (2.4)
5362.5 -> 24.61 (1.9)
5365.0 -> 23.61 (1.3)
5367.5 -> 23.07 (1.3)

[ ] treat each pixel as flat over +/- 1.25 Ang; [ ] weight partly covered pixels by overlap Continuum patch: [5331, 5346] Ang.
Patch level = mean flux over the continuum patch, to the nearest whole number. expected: 23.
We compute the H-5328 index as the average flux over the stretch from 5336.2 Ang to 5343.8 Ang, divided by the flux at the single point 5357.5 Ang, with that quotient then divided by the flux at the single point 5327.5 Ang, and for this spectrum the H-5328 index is 0.037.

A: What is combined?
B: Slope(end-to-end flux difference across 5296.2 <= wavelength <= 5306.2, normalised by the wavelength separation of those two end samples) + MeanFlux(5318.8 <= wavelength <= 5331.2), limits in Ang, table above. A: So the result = 24.1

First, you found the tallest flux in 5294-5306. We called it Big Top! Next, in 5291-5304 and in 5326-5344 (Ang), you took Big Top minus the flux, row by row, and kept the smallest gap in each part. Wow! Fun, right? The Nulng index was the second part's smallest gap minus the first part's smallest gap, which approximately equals 3.4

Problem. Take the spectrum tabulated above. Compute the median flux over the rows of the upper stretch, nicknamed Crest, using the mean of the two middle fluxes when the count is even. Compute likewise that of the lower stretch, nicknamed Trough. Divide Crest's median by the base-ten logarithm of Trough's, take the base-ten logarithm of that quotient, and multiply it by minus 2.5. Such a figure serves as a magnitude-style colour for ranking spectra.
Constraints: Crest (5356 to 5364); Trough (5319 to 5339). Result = -3.15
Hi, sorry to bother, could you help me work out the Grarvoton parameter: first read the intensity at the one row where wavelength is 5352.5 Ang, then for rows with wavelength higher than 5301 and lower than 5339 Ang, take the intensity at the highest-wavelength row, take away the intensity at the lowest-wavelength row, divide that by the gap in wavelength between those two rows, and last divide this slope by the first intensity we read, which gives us 0.0011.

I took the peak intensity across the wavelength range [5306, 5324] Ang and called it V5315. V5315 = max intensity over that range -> 27.14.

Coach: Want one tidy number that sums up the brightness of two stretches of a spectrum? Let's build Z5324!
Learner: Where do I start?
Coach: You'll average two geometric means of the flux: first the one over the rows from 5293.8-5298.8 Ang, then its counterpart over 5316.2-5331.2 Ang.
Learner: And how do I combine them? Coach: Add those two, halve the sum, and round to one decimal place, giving 24.0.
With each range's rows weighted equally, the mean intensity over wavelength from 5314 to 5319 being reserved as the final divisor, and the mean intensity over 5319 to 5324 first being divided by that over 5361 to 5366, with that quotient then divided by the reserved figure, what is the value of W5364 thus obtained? 0.043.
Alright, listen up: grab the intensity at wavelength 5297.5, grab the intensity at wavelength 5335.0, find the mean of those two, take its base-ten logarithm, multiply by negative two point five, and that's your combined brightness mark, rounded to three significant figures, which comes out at -3.41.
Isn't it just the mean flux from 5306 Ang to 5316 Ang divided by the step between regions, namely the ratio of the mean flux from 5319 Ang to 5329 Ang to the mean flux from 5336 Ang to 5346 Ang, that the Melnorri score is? 24.8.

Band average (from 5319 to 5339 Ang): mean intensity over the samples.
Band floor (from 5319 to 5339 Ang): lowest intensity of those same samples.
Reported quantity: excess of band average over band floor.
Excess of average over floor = 3.0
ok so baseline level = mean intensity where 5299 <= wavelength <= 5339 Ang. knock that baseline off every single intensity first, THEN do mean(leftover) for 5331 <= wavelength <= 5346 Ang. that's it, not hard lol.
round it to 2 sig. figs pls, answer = -1.3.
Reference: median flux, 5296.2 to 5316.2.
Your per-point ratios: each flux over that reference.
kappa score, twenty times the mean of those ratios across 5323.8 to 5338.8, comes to 18.0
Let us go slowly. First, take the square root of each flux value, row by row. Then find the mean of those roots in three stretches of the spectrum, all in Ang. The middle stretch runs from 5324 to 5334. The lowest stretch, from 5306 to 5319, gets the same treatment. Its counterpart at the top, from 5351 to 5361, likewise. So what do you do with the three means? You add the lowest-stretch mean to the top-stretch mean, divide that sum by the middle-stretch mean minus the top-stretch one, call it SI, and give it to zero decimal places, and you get -21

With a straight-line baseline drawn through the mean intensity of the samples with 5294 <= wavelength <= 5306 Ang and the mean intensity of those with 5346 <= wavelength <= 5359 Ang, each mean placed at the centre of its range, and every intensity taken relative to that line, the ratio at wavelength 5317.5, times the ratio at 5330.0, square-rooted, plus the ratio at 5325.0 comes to 1.80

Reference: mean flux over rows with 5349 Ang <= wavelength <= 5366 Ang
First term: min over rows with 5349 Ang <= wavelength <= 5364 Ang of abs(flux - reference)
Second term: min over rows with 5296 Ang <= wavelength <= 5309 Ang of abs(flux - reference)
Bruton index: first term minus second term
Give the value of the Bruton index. -0.2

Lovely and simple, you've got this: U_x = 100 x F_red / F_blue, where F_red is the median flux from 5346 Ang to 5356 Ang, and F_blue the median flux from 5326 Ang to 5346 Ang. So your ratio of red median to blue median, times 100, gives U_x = 117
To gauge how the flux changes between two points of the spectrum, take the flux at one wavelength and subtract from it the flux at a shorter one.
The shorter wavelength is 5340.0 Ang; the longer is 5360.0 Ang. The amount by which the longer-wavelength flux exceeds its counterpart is 4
